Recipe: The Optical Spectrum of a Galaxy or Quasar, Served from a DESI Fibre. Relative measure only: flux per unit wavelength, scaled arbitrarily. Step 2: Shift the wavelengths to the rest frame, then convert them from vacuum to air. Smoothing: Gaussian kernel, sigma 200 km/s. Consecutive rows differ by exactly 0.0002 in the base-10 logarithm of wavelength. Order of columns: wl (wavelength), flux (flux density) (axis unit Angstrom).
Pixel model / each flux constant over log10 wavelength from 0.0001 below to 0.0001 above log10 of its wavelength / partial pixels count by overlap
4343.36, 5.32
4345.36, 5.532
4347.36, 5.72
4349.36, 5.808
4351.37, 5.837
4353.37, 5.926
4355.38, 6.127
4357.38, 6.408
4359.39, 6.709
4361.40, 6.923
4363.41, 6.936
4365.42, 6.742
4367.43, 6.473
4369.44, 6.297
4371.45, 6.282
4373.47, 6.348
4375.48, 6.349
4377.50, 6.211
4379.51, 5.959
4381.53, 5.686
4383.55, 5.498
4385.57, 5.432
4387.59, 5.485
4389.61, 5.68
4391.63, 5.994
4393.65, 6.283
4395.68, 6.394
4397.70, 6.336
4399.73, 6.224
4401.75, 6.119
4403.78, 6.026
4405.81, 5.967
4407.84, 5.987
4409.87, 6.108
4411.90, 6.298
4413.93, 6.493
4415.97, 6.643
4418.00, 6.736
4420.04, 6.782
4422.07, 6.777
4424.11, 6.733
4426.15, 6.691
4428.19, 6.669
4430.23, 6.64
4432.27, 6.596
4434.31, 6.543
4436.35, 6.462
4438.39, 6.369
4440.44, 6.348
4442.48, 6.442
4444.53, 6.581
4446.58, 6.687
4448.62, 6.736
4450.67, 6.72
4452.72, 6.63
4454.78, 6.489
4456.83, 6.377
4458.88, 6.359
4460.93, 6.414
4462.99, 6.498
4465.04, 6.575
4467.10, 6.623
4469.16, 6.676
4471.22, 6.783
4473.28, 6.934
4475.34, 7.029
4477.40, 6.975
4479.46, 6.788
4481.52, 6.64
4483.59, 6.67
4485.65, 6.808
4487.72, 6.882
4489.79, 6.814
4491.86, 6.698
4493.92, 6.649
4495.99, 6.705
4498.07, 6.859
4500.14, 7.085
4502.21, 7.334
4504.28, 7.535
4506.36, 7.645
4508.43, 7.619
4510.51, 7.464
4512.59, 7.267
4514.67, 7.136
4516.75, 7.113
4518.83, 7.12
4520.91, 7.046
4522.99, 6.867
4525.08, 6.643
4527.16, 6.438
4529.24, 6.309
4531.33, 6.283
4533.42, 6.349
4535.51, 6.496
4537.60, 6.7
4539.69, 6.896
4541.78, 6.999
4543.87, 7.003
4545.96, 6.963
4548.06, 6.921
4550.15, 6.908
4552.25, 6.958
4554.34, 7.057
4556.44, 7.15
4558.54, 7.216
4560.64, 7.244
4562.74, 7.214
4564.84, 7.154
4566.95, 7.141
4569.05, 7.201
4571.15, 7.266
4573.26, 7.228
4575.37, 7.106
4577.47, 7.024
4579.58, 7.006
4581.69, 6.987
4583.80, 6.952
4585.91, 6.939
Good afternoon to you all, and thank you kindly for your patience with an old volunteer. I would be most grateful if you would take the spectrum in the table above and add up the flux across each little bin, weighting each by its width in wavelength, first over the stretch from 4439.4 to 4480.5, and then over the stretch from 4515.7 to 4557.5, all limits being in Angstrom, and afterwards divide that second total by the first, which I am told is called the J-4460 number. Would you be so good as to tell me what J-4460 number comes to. 1.04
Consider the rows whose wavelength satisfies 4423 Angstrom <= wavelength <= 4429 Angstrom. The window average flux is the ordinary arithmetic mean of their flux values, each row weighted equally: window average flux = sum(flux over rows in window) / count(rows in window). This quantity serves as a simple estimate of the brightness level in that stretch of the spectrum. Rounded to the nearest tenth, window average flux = 6.7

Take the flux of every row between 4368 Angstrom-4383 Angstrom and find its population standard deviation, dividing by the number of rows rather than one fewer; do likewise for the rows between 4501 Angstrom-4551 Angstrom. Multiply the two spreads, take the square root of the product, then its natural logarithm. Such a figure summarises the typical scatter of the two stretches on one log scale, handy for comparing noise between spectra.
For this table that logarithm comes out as -1.2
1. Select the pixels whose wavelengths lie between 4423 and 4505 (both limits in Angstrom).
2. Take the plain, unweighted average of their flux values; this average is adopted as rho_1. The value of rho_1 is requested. 6.7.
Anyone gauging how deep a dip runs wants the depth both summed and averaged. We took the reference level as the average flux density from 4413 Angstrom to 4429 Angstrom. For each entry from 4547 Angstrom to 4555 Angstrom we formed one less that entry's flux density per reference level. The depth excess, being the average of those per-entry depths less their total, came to 0.1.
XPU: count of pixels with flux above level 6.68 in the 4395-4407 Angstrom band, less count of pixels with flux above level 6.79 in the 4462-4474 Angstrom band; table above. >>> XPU -1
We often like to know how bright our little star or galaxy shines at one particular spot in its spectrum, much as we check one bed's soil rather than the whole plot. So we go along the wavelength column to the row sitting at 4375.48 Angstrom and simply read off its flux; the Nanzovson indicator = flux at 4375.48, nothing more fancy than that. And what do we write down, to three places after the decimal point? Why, 6.349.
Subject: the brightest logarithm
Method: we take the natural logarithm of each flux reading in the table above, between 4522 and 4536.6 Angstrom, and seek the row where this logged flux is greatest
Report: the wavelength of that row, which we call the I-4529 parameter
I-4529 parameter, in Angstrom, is 4522.99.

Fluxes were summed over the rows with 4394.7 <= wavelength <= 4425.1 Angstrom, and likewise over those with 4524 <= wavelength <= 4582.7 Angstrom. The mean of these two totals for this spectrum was 145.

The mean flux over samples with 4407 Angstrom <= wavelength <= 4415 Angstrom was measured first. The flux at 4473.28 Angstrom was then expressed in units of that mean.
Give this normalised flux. 1.11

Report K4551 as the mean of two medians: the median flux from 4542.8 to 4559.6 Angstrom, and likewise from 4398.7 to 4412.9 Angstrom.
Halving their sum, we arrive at 6.55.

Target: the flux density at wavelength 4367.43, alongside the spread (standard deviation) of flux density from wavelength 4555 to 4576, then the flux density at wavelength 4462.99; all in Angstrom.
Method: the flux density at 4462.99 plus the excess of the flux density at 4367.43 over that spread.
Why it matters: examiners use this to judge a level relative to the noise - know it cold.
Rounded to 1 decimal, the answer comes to 12.9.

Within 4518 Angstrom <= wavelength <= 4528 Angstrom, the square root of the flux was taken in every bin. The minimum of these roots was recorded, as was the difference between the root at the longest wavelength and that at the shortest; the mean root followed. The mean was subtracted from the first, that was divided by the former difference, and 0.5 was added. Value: 1.1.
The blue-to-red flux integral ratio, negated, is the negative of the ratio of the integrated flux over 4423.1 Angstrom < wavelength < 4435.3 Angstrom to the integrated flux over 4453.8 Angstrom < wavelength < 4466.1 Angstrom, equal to -1.02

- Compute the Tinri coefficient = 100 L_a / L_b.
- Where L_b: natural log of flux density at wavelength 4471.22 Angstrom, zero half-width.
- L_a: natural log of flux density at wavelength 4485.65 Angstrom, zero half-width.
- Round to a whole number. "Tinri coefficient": 100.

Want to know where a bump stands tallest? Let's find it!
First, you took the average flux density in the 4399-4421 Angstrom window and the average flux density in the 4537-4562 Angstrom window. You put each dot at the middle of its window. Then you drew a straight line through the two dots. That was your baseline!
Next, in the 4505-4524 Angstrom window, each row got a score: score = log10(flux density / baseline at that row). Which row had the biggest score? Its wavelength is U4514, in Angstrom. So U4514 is 4506.36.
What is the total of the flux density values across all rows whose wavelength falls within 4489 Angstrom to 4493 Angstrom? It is 13.5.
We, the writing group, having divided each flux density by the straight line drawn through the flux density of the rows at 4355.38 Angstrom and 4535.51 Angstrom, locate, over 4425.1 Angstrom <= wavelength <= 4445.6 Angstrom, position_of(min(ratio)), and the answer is 4440.44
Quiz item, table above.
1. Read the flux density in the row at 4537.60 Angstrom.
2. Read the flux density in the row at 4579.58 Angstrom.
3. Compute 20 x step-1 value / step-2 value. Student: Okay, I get 19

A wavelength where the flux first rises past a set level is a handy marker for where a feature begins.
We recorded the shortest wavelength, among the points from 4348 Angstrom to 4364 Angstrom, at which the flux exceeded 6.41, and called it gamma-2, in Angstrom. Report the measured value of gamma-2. 4359.39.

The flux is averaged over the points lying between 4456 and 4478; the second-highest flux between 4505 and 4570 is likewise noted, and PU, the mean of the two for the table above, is 7.1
